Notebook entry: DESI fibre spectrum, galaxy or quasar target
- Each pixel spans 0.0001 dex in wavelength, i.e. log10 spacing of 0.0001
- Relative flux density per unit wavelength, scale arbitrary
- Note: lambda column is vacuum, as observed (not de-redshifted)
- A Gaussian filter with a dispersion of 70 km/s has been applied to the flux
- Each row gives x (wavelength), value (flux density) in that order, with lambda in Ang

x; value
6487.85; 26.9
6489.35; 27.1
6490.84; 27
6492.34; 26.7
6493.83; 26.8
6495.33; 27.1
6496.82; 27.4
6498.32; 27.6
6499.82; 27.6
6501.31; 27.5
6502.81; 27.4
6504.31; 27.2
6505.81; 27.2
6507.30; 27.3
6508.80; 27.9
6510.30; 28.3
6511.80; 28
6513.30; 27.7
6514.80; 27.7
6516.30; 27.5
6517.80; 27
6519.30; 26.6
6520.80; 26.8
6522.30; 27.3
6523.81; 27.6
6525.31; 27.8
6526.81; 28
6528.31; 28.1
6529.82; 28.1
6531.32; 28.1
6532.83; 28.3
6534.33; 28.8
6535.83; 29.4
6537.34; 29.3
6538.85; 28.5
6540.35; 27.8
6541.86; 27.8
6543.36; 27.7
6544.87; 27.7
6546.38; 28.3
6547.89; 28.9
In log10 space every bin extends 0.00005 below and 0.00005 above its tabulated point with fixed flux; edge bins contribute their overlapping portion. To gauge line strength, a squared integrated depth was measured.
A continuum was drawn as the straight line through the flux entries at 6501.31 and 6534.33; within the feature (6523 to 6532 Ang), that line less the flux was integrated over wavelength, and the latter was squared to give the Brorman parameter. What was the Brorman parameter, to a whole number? 28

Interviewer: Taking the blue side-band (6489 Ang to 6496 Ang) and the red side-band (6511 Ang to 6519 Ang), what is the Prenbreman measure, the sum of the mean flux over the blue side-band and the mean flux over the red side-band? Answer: 54.5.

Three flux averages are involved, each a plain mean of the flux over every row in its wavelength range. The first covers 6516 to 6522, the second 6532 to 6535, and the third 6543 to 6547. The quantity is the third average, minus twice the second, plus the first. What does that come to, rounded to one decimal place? -2.2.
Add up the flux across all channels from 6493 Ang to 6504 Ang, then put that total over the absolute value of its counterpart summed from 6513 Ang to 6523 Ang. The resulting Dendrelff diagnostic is 1.00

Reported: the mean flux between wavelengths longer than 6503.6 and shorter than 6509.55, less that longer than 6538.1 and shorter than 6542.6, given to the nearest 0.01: -0.63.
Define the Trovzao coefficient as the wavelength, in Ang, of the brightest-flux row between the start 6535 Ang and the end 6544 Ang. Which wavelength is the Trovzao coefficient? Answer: 6535.83 Ang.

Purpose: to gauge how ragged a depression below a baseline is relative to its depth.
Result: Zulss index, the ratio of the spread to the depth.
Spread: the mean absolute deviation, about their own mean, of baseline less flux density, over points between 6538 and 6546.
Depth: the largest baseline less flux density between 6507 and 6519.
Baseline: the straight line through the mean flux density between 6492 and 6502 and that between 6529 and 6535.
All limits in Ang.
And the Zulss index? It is 0.3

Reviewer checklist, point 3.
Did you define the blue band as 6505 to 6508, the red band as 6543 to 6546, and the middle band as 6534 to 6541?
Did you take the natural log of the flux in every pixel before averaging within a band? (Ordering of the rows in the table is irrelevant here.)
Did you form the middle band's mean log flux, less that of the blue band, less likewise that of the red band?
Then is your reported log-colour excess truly -3.27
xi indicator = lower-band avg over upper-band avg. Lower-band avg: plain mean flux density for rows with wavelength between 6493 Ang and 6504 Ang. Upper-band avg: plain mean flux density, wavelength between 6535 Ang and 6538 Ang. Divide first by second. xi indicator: 0.93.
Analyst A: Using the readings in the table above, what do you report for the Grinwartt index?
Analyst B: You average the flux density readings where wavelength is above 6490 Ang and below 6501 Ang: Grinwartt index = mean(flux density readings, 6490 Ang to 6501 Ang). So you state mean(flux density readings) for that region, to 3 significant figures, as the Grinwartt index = 27.2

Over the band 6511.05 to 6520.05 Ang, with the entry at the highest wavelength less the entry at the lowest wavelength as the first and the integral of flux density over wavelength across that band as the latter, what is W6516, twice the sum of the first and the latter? 491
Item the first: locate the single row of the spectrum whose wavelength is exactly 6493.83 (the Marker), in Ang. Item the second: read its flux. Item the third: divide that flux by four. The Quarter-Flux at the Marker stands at 6.70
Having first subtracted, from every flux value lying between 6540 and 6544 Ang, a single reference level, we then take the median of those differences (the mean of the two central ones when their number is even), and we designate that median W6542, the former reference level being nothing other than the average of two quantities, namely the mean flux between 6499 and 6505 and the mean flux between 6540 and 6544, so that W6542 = 0.2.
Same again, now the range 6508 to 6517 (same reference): 0.2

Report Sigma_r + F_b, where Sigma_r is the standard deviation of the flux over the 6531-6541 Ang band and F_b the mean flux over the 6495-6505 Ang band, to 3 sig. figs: 28.0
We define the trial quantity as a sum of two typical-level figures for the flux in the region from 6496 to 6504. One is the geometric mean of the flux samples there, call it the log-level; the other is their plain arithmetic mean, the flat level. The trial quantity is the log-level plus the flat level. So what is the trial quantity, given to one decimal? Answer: 55.0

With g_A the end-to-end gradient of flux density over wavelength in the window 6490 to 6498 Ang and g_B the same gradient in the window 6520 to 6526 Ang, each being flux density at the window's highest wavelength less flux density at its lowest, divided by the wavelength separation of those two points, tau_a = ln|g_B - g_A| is -1.87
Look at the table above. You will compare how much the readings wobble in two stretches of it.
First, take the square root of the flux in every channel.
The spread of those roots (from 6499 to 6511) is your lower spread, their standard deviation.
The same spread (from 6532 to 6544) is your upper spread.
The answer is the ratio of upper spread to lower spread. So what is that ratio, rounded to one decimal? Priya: 1.7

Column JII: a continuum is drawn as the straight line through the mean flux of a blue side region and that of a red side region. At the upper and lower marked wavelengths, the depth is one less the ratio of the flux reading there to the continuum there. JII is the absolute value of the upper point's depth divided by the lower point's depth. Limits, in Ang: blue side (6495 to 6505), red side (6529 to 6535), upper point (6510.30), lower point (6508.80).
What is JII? 2.5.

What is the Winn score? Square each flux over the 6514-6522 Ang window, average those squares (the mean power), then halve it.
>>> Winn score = 368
